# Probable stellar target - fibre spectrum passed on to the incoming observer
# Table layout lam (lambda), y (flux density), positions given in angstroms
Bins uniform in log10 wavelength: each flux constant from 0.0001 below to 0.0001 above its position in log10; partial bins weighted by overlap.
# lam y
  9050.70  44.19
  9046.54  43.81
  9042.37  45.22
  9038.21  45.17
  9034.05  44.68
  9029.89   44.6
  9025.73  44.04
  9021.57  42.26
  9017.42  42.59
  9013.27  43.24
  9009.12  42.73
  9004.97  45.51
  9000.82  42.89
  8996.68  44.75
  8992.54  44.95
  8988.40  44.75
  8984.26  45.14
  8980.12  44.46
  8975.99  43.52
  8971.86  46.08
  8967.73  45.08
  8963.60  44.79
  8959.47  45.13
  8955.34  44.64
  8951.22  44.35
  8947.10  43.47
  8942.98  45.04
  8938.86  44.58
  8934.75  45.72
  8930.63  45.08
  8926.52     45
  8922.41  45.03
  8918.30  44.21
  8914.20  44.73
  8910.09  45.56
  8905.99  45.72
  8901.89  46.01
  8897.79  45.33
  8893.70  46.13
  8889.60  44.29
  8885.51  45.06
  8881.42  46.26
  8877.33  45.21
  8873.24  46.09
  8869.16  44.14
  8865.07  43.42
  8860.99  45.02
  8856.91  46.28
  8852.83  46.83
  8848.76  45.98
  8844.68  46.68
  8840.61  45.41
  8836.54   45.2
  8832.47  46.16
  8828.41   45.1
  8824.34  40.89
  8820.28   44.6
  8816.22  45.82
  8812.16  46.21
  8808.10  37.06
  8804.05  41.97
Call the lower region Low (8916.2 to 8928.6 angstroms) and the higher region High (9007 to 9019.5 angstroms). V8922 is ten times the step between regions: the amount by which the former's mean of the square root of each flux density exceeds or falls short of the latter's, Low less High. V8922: 1.4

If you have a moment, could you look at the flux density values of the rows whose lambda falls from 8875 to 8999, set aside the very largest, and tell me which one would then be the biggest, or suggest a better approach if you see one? 46.13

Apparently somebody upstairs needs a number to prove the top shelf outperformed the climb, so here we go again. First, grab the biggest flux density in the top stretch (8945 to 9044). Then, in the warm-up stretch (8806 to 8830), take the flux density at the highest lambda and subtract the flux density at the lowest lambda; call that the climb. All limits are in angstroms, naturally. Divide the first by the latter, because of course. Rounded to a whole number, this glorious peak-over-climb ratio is 6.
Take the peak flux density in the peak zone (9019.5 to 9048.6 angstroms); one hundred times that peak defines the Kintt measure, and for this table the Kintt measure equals 4522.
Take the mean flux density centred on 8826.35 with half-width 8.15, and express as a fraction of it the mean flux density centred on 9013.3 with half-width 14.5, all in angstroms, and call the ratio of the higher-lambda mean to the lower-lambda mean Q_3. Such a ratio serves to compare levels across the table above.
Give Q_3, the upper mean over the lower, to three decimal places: 0.980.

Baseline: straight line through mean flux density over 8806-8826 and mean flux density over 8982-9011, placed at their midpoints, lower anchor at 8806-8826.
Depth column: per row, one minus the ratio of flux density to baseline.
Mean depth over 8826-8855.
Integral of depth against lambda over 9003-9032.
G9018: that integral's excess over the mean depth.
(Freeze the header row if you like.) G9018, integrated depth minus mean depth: 0.7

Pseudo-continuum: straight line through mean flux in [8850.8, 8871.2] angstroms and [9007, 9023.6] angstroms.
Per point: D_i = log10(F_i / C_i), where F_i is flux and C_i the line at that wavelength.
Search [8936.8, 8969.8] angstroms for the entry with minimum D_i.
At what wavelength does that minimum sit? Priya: 8947.10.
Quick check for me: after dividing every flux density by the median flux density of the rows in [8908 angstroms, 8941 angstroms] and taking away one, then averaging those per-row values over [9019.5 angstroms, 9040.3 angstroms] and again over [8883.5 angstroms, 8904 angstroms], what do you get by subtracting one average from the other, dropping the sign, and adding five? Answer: 5.027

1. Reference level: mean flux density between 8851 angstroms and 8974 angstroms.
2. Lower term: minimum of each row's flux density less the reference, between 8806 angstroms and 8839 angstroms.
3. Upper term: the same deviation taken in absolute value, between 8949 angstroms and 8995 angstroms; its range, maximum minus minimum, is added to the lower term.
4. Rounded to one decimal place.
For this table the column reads -6.5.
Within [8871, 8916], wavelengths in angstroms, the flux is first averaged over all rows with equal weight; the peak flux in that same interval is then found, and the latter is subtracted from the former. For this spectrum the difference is -0.77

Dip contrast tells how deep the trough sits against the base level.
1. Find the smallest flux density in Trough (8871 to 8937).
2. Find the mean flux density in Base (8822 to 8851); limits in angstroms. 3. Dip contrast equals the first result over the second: 0.98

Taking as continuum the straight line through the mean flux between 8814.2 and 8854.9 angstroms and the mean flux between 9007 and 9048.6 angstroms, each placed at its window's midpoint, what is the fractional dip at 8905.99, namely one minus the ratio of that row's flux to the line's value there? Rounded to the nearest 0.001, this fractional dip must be -0.022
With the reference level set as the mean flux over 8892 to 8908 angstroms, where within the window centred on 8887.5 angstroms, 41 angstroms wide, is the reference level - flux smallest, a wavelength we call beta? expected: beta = 8881.42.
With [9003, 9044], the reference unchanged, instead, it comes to 9004.97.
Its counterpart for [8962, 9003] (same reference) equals 8971.86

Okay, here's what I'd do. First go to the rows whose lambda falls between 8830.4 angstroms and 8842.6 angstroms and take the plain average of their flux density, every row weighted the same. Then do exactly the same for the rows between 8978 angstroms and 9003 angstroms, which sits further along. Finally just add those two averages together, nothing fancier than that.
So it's 90.1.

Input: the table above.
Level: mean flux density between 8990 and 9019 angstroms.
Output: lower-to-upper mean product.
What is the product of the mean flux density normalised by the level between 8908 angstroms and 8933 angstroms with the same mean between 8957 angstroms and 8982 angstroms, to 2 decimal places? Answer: 1.05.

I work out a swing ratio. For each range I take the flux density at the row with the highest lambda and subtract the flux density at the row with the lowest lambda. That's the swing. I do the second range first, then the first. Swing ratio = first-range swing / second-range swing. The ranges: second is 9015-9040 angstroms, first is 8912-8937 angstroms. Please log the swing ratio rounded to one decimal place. 0.4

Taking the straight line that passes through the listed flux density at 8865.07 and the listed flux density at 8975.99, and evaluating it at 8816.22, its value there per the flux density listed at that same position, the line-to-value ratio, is 0.947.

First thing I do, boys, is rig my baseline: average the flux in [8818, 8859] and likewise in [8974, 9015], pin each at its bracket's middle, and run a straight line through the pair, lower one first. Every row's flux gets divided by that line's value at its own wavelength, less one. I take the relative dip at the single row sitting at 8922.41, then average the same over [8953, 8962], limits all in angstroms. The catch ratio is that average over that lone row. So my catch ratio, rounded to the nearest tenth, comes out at 1.3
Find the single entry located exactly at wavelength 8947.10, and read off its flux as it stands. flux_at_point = 43.47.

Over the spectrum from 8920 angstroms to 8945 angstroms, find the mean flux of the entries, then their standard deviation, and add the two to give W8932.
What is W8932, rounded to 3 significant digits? 45.4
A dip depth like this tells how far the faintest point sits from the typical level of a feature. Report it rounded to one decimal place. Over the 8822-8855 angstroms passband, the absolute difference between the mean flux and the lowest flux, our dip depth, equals 4.4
